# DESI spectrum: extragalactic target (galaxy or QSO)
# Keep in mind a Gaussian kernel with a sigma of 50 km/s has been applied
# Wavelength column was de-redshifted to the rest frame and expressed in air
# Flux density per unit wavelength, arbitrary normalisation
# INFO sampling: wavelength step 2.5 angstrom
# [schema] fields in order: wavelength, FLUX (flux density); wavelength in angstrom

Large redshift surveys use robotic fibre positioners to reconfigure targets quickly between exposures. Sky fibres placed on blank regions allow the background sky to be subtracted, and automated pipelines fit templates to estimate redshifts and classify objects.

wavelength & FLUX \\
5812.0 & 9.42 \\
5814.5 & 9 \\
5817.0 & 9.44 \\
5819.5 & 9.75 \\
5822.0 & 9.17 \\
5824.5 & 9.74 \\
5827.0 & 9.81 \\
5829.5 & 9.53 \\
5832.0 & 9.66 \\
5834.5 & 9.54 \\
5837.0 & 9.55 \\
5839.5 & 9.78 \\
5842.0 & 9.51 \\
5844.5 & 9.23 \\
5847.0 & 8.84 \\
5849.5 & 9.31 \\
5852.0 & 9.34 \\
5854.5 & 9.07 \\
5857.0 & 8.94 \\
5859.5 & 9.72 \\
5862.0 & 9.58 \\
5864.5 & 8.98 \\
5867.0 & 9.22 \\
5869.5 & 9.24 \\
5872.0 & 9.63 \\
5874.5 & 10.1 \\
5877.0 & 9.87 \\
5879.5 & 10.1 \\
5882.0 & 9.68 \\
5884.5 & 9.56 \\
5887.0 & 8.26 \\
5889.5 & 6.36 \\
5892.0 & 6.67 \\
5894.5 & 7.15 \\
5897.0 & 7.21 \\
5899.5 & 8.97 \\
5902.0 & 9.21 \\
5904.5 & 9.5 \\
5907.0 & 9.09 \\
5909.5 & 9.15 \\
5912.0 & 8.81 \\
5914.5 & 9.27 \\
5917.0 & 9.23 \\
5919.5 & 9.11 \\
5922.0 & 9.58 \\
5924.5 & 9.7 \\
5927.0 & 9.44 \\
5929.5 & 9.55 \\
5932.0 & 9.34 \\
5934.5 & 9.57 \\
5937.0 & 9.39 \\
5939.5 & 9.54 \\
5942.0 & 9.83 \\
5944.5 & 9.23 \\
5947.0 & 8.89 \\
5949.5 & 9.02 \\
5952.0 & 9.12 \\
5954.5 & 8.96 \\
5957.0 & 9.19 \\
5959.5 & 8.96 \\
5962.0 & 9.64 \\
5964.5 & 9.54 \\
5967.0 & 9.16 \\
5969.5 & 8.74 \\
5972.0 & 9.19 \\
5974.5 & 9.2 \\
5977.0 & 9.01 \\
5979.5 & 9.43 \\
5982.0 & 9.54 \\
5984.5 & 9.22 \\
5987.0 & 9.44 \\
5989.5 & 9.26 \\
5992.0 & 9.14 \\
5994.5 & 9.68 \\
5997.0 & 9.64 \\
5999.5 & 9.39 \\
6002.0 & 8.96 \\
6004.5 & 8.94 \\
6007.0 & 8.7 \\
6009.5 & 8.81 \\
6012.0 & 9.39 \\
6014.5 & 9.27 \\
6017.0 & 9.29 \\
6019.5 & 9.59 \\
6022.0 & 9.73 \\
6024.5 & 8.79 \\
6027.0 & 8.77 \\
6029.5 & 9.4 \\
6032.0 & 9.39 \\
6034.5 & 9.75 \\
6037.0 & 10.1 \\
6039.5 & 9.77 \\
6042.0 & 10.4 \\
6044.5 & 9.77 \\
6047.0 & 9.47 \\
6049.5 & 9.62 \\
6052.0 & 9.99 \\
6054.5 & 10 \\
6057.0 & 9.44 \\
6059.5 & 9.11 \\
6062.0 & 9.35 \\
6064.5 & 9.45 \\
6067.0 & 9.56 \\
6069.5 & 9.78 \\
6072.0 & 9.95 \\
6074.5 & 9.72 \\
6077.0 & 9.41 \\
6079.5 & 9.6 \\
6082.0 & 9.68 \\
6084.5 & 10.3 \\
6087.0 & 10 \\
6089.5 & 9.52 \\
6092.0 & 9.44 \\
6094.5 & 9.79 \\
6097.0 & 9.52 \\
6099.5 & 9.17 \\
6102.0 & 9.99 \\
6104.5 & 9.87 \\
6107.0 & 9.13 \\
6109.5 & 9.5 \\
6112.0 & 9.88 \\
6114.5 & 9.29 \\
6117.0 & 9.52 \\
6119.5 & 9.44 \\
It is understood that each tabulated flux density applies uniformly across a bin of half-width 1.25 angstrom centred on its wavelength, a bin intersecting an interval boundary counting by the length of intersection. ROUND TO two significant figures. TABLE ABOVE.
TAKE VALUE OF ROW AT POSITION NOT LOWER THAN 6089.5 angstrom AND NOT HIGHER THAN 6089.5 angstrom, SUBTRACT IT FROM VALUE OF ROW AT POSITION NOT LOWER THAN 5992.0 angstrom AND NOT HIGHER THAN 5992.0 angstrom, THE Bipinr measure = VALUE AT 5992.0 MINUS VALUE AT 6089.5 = -0.38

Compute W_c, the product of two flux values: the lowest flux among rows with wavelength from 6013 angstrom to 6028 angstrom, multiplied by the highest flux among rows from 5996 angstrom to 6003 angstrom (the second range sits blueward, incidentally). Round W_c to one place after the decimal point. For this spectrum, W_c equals 84.5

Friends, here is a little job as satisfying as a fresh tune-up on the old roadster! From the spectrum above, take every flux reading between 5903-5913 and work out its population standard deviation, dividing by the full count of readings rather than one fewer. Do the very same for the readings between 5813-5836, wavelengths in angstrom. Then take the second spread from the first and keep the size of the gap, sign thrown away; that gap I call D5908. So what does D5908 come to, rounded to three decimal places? 0.014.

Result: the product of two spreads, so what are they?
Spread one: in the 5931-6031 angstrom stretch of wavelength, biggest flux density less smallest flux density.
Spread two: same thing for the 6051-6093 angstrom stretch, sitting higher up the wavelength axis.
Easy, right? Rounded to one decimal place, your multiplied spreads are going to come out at 1.3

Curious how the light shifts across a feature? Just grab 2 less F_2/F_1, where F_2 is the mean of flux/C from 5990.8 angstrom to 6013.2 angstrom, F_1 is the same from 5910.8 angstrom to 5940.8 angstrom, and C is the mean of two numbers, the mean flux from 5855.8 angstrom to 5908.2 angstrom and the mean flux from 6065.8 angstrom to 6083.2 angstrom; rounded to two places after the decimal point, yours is 1.02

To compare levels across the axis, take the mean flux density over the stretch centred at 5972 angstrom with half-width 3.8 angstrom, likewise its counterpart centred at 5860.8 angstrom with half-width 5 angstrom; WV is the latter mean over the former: 1.03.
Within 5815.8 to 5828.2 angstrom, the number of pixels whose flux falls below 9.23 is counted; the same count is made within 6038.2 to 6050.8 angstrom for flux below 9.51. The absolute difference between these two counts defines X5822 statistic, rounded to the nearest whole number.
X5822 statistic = 0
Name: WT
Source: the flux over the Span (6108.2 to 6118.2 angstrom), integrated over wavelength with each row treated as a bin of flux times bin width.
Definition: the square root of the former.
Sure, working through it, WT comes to 9.77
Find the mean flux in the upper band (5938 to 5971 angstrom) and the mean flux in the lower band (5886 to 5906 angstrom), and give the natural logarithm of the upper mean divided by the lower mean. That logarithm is 0.15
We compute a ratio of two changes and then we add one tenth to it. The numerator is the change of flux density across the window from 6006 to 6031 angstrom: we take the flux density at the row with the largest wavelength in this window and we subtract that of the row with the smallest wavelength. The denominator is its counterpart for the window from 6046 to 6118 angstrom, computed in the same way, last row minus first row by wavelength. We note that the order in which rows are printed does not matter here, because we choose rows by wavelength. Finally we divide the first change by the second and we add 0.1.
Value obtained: 14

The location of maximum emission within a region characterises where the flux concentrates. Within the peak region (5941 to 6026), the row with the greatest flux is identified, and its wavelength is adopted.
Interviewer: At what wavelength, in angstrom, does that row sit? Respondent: 5942.0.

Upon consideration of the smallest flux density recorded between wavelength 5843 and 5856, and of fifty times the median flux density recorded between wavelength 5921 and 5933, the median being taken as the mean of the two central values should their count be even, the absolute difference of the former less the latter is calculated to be 469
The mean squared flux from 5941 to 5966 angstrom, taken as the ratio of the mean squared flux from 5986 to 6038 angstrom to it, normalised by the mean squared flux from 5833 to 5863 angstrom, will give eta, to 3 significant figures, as 0.0116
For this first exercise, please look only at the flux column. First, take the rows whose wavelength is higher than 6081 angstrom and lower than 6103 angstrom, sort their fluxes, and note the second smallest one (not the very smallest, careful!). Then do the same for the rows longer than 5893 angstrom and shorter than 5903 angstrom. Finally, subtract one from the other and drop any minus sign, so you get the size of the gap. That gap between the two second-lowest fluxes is 2.2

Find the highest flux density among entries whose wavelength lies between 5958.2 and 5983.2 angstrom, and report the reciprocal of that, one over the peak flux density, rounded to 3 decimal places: 0.104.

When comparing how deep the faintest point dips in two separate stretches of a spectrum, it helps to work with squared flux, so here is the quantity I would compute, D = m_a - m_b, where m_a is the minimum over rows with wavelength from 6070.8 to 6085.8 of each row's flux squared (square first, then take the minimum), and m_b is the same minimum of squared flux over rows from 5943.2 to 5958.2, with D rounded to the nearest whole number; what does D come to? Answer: 10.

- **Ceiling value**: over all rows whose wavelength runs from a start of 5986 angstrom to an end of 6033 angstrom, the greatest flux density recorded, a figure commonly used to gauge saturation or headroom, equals 9.73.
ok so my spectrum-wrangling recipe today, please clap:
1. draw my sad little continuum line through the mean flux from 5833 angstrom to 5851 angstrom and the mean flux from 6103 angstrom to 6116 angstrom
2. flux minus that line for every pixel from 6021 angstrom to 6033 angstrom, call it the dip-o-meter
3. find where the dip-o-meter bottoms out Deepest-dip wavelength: 6027.0 angstrom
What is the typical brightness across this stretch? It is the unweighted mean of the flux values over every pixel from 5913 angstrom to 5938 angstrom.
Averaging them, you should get 9.4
